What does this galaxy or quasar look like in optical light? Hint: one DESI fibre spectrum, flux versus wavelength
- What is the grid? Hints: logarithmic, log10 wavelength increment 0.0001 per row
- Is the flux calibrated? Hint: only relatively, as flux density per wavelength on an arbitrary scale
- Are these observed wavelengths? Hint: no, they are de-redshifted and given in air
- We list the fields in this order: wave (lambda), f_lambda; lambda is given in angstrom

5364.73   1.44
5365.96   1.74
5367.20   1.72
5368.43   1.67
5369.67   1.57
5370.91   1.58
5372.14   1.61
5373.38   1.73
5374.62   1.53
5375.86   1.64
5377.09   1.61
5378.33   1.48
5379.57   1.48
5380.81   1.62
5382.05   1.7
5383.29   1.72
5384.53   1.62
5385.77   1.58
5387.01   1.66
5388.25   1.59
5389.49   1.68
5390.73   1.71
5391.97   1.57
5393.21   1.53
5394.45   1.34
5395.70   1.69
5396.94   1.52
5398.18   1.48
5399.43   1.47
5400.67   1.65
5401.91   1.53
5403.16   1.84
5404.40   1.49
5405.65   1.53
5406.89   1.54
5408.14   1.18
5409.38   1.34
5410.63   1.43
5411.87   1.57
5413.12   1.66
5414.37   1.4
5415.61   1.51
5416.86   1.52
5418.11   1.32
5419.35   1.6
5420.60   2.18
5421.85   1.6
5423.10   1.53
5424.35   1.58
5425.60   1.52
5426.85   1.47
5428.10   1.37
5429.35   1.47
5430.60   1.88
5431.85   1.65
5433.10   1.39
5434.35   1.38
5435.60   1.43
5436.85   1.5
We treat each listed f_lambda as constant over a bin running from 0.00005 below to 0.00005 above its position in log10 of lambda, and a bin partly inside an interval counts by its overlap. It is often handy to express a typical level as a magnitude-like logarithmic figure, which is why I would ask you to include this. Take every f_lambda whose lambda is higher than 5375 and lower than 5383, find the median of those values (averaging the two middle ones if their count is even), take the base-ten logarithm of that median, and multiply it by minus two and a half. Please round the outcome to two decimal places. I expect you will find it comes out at -0.52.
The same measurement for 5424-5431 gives -0.44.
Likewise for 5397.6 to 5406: -0.46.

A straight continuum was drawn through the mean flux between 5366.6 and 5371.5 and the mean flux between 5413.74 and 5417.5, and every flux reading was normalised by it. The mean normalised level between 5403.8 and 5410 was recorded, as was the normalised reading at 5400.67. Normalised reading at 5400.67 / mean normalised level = 1.15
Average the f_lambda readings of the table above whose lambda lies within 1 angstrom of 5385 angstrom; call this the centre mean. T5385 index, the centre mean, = 1.60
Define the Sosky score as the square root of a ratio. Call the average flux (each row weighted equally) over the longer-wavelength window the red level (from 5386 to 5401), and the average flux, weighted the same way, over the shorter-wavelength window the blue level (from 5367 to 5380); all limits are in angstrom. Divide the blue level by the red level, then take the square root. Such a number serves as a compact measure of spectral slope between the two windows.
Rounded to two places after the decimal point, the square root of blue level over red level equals 1.01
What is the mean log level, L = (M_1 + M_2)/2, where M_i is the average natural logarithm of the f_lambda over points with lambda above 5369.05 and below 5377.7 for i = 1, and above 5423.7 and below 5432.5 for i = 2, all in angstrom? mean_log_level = 0.459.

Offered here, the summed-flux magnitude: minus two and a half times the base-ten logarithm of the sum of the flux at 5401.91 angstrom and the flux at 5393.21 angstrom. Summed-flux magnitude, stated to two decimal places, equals -1.21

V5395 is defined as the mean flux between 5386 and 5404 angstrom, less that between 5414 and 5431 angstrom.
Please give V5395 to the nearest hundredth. 0.02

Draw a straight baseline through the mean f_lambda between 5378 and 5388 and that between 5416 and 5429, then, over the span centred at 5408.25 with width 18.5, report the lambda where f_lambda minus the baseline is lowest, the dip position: 5408.14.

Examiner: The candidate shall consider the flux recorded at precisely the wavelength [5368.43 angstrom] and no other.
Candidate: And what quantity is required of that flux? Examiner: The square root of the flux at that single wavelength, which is 1.292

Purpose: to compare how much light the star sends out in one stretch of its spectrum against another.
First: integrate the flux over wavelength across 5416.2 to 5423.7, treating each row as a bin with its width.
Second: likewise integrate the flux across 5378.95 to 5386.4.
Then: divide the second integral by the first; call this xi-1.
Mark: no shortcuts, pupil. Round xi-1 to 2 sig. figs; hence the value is 0.99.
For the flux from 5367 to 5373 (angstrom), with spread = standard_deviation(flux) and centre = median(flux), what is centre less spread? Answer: 1.55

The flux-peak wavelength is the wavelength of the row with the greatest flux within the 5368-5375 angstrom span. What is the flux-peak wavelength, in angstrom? 5373.38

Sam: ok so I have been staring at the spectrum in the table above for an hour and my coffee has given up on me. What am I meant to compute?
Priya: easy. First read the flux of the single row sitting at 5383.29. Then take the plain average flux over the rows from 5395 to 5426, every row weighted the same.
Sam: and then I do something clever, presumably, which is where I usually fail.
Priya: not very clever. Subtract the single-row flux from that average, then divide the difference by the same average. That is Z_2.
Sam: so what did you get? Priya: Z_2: -0.11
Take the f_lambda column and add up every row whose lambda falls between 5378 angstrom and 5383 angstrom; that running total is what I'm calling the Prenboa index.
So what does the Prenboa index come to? 6.3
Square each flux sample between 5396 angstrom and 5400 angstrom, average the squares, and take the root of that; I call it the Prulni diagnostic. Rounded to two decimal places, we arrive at 1.49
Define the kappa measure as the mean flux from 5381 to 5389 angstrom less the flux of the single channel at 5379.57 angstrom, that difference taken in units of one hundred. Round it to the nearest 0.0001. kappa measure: 0.0016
